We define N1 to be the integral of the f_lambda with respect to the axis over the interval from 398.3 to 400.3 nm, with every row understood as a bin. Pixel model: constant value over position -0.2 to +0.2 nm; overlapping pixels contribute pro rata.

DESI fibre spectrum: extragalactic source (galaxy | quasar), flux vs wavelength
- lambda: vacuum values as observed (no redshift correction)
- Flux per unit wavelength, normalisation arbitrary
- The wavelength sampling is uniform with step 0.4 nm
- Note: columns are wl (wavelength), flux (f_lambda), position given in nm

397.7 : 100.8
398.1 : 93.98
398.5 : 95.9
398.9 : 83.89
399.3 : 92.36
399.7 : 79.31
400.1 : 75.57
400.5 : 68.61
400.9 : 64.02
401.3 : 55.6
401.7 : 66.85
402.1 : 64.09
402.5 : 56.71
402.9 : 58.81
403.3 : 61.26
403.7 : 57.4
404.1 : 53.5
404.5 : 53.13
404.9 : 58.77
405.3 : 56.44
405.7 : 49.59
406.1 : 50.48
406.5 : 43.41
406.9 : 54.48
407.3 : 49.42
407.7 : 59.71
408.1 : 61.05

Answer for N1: 171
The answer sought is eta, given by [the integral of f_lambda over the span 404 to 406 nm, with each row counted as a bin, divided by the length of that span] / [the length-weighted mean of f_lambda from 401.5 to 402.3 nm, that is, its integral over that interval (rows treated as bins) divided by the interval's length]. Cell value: 0.83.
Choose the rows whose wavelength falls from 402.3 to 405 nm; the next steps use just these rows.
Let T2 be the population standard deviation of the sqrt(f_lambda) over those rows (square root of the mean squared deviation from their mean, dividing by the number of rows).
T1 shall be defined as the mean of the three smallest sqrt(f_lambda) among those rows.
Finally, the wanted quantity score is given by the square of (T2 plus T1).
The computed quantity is 57.1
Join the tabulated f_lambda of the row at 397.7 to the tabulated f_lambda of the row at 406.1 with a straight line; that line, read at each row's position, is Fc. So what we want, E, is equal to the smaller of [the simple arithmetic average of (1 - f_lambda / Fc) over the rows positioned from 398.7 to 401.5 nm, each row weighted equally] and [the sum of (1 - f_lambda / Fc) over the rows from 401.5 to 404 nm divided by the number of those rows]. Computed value 0.140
